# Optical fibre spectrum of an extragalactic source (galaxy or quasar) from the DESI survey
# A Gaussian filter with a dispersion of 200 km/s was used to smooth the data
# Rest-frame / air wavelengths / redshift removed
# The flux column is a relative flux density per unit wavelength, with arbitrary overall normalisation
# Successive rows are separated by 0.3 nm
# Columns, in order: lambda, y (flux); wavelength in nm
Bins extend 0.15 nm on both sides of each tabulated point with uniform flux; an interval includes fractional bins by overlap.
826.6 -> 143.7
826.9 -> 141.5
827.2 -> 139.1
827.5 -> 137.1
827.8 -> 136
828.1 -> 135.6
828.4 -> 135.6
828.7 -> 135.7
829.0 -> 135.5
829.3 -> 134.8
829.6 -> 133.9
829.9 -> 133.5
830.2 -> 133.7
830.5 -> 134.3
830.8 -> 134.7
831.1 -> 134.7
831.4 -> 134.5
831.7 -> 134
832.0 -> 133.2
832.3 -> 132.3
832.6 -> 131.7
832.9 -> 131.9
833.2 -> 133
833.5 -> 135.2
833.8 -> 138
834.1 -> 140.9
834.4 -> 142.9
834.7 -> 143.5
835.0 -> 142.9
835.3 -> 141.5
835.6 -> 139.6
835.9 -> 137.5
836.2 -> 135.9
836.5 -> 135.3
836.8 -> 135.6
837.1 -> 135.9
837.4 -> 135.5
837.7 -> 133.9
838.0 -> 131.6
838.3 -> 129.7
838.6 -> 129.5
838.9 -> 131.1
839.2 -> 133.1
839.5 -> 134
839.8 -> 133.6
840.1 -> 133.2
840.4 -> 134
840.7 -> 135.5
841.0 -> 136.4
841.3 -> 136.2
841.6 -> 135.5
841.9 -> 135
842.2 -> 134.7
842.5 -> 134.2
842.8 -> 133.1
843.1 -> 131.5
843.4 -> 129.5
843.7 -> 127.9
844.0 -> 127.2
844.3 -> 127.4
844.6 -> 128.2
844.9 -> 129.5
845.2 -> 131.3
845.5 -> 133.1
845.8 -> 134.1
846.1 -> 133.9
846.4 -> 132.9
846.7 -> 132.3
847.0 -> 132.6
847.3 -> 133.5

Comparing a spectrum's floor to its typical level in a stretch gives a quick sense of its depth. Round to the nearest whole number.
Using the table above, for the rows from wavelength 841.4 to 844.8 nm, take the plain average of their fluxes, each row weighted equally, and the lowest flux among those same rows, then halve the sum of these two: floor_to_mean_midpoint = 129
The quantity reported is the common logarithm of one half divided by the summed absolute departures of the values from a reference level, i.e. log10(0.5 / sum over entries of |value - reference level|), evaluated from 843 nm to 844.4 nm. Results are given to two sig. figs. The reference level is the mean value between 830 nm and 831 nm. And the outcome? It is -1.7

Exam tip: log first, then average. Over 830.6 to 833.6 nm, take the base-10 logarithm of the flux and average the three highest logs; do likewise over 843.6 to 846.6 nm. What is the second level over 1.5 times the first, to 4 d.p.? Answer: 0.6655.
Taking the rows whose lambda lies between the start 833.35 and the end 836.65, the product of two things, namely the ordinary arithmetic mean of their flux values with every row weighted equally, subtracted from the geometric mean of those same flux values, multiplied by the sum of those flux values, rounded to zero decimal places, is -50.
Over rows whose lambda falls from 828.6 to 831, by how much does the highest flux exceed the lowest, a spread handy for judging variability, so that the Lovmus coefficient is 2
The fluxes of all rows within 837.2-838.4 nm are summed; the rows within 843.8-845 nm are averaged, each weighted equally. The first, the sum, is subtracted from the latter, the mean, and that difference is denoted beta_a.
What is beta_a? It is -403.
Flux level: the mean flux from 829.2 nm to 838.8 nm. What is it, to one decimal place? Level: 135.5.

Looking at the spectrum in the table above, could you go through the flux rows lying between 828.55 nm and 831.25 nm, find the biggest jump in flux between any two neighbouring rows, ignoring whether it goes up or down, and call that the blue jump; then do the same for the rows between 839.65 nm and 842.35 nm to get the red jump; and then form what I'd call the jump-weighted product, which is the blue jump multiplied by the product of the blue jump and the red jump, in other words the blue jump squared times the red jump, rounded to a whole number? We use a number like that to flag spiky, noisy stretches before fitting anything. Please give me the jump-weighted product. 1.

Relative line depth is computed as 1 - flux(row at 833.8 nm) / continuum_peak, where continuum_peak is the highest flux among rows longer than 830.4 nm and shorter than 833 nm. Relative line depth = -0.02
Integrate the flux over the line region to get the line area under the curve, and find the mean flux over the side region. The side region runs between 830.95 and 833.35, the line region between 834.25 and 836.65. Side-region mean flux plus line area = 469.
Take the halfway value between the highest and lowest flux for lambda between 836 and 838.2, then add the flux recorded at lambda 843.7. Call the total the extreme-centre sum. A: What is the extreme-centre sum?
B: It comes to 262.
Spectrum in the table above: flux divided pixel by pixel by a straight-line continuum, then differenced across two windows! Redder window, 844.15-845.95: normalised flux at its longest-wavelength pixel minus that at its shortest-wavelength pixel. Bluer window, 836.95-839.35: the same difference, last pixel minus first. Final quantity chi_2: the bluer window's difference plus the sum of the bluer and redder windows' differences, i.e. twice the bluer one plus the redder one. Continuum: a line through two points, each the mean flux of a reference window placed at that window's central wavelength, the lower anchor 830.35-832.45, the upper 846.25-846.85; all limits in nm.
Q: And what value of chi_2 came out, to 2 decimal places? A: 0.01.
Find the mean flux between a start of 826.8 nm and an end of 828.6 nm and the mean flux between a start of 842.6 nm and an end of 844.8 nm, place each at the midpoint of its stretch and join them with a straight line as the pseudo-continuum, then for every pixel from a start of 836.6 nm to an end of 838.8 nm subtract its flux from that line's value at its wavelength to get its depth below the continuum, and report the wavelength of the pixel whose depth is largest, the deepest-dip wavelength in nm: 838.6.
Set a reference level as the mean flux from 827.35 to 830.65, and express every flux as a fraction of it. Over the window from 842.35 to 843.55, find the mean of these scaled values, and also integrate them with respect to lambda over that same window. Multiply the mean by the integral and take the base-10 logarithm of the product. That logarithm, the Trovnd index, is 0.060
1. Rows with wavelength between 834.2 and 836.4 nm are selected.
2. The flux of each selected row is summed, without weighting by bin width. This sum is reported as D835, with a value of 984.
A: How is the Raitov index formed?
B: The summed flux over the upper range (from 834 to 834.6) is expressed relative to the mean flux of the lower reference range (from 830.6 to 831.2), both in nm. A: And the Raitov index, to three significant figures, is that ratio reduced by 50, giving -47.9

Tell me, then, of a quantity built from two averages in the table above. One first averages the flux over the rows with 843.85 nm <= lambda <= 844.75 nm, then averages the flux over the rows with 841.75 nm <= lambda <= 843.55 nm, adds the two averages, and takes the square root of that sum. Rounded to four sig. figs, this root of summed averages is 16.14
